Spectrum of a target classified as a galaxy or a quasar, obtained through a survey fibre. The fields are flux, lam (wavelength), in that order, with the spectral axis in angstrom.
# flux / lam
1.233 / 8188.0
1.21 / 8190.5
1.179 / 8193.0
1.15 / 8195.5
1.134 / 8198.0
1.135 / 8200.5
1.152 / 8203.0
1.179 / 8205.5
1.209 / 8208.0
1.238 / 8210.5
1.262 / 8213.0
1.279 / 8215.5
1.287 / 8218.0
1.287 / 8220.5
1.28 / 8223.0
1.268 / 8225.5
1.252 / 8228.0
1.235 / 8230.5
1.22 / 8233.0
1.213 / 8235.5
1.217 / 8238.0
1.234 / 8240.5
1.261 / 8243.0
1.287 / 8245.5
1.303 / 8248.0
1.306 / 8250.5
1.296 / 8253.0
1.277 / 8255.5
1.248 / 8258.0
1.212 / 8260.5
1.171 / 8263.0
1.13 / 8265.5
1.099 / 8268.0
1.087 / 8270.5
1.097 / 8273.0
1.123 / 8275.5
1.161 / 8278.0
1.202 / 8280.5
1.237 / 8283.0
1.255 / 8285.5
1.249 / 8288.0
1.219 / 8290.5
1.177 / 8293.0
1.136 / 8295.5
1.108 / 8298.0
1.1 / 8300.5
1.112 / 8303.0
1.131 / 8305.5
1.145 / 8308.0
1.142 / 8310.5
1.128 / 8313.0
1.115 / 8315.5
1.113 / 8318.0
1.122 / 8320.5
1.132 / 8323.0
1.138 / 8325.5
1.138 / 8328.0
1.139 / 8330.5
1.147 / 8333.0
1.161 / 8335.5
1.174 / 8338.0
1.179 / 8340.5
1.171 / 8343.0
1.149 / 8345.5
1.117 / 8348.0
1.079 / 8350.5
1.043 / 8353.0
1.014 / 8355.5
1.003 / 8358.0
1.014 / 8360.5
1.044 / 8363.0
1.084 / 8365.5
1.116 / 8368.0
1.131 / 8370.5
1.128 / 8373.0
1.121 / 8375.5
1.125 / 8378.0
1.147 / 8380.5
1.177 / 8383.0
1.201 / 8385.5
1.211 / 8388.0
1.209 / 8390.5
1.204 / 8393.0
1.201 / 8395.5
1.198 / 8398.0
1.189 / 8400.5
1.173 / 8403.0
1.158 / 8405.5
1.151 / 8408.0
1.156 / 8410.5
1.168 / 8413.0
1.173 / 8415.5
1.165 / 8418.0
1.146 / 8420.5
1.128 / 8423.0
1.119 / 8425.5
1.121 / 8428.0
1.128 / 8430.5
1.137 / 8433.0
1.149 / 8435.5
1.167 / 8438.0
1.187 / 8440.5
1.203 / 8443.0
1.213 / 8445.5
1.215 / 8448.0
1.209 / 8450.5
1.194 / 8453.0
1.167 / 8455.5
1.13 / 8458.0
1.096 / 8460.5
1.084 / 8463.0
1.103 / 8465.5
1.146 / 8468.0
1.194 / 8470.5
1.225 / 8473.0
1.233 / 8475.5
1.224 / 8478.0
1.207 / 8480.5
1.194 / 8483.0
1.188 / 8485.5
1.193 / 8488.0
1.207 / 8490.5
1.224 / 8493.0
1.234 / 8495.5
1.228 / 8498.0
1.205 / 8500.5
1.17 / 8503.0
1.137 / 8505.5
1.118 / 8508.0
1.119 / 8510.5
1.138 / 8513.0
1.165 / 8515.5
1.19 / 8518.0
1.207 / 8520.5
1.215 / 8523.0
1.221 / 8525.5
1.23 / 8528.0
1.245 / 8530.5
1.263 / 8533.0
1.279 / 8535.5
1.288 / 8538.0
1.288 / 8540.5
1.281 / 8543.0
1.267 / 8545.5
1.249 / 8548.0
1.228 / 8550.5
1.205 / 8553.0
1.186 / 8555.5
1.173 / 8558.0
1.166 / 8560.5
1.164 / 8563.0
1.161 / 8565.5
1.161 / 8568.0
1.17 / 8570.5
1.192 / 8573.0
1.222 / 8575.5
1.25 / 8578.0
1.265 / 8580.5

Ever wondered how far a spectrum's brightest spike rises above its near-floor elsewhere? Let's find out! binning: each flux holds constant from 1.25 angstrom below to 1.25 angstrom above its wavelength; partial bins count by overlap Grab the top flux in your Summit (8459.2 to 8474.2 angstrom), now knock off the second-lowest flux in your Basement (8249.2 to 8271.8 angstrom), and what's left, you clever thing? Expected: 0.13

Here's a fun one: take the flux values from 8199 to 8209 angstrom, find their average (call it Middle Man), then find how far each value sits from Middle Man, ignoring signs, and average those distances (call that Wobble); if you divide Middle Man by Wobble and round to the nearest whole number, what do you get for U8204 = 46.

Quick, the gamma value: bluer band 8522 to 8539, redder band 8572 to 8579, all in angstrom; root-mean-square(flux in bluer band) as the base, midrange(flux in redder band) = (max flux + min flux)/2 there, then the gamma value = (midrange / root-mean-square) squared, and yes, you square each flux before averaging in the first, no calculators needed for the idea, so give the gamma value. 0.96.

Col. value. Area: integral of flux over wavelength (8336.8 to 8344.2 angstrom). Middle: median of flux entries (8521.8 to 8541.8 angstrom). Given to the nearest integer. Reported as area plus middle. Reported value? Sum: 10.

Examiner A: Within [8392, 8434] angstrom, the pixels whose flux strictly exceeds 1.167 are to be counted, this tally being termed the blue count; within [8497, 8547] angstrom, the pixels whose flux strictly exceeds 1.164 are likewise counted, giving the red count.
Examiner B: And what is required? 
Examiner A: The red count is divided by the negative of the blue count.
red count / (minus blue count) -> -2.3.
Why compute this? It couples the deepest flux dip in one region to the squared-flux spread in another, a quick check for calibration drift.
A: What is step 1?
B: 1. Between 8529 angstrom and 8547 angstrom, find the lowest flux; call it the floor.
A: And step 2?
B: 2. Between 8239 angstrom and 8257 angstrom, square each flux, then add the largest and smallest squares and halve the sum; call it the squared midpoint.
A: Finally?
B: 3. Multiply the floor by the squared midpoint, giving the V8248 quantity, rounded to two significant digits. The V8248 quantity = 2.0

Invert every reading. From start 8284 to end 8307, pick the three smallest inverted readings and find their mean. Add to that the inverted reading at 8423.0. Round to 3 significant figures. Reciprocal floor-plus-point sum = 1.69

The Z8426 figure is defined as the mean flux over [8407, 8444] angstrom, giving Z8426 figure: 1.15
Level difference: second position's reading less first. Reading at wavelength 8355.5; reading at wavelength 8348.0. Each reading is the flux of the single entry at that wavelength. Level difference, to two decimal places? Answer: 0.10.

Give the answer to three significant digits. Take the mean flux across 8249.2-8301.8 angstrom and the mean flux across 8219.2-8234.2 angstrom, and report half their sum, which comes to 1.22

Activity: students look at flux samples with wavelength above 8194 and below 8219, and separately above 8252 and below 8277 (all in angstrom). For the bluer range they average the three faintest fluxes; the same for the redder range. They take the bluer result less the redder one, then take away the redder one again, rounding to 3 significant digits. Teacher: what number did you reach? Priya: -1.05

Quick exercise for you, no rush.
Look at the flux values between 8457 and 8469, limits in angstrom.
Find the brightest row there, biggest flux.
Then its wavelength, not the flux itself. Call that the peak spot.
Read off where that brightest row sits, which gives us 8468.0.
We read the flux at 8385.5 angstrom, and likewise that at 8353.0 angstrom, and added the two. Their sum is 2.24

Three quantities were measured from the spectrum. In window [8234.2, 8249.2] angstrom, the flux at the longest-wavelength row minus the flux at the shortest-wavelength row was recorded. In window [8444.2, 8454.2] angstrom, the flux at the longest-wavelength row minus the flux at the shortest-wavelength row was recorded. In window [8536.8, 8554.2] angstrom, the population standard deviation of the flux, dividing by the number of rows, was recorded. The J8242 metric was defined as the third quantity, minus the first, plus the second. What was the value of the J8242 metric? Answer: -0.08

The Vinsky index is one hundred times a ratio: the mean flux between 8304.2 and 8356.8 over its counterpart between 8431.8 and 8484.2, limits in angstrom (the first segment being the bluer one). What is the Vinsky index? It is 96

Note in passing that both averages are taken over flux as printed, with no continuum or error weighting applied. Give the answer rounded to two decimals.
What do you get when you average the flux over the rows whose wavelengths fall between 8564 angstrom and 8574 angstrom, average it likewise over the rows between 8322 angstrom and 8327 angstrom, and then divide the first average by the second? 1.03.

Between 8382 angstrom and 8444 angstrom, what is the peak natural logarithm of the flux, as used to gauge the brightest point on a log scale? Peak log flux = 0.191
